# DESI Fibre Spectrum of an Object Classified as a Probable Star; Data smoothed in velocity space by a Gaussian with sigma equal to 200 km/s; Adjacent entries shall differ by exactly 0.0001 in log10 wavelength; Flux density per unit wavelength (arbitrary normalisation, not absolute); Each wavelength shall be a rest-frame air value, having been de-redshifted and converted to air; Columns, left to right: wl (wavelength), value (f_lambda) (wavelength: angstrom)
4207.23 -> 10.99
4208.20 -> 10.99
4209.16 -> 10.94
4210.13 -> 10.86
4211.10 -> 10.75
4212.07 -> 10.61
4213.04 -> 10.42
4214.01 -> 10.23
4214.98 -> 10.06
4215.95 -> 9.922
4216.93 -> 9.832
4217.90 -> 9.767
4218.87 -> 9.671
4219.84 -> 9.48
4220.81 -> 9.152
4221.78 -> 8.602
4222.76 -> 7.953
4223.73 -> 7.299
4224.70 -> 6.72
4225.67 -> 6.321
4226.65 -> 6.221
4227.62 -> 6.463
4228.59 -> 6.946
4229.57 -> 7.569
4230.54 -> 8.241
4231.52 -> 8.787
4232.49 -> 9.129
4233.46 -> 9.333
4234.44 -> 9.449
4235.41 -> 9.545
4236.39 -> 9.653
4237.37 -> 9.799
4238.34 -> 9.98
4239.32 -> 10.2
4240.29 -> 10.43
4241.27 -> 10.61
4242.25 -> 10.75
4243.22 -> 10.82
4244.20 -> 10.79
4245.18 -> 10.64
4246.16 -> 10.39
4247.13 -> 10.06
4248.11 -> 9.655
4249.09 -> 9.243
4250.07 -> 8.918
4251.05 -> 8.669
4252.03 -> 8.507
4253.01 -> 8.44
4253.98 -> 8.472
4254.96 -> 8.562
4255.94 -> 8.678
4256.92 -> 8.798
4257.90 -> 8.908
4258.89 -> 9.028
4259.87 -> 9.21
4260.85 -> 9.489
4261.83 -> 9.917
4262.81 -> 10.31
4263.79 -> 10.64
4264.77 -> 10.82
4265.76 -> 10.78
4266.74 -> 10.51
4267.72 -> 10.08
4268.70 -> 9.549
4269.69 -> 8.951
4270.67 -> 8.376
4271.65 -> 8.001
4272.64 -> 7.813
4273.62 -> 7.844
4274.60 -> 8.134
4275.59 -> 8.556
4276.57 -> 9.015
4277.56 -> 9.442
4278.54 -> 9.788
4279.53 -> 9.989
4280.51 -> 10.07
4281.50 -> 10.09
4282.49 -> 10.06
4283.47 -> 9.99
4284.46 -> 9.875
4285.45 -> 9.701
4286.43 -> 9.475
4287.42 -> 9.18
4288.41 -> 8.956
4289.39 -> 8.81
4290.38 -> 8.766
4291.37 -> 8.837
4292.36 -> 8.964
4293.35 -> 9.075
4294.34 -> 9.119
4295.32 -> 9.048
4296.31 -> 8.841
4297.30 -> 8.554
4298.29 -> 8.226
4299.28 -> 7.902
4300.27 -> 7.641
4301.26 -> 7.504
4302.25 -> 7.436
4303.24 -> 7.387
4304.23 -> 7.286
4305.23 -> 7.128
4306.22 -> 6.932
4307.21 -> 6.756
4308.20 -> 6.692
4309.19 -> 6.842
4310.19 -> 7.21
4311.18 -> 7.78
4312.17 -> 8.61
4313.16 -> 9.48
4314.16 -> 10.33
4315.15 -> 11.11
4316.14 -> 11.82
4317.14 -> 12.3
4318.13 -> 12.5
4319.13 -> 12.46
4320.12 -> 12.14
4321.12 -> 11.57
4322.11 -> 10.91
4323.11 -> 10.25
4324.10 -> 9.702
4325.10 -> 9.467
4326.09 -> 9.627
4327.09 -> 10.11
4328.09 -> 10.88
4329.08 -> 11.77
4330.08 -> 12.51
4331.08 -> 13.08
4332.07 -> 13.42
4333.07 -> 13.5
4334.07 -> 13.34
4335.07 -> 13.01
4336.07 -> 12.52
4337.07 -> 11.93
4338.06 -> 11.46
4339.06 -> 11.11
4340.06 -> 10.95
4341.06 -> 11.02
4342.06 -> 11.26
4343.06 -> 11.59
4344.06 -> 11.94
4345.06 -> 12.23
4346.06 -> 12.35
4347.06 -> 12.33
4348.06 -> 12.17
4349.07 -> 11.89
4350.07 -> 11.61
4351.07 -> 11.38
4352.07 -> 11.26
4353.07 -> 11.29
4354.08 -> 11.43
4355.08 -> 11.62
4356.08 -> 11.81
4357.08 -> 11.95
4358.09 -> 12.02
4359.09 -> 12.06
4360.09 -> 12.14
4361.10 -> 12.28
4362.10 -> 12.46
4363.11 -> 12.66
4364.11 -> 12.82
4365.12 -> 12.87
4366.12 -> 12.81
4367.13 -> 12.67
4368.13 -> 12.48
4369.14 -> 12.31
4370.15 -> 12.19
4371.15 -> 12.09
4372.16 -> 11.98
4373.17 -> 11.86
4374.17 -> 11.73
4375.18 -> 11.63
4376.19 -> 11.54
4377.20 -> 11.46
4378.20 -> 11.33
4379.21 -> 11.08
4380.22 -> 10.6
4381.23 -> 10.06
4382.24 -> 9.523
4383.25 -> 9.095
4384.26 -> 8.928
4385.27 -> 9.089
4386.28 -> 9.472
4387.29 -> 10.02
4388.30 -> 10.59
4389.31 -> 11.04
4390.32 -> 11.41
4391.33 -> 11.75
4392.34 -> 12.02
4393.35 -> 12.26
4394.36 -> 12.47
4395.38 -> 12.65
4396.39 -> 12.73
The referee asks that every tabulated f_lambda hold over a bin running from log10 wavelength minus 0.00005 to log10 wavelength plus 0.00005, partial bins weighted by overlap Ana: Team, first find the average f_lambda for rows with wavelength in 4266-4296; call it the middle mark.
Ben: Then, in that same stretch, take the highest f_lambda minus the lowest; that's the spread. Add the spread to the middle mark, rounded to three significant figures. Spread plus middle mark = 11.9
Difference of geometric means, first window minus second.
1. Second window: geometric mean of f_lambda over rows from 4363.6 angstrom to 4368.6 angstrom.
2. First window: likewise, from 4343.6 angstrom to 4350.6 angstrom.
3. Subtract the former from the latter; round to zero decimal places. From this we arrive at -1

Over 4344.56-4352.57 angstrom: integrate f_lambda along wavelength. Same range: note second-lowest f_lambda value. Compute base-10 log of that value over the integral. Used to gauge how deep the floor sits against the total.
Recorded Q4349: -0.92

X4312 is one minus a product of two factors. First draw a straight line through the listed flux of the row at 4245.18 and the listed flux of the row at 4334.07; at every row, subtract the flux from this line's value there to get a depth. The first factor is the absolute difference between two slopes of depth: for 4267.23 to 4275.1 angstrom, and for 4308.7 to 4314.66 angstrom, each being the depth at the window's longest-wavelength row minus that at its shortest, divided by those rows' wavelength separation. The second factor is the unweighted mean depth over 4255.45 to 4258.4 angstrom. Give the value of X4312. -1.2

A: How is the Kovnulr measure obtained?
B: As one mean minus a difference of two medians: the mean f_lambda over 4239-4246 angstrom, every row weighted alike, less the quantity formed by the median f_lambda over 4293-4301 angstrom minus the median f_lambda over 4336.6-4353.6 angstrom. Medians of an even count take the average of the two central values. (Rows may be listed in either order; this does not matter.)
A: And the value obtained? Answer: 13.5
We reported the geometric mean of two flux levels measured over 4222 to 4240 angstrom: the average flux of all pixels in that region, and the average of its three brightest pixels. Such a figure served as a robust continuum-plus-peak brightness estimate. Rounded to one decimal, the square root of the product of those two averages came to 9.1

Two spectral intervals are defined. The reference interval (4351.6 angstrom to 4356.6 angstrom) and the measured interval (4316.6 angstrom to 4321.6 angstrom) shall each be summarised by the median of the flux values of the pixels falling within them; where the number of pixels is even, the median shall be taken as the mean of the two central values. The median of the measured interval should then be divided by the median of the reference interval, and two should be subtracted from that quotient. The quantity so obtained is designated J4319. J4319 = -0.92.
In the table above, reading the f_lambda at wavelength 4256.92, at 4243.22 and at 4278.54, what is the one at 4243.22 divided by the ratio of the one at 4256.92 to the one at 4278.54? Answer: 12.0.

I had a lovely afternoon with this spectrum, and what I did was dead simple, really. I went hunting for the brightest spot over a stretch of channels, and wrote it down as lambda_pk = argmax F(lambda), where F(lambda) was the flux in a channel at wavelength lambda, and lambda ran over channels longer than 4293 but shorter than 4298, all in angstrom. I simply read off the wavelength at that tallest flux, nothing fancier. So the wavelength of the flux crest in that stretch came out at 4294.34 angstrom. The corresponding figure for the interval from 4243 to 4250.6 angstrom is 4243.22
